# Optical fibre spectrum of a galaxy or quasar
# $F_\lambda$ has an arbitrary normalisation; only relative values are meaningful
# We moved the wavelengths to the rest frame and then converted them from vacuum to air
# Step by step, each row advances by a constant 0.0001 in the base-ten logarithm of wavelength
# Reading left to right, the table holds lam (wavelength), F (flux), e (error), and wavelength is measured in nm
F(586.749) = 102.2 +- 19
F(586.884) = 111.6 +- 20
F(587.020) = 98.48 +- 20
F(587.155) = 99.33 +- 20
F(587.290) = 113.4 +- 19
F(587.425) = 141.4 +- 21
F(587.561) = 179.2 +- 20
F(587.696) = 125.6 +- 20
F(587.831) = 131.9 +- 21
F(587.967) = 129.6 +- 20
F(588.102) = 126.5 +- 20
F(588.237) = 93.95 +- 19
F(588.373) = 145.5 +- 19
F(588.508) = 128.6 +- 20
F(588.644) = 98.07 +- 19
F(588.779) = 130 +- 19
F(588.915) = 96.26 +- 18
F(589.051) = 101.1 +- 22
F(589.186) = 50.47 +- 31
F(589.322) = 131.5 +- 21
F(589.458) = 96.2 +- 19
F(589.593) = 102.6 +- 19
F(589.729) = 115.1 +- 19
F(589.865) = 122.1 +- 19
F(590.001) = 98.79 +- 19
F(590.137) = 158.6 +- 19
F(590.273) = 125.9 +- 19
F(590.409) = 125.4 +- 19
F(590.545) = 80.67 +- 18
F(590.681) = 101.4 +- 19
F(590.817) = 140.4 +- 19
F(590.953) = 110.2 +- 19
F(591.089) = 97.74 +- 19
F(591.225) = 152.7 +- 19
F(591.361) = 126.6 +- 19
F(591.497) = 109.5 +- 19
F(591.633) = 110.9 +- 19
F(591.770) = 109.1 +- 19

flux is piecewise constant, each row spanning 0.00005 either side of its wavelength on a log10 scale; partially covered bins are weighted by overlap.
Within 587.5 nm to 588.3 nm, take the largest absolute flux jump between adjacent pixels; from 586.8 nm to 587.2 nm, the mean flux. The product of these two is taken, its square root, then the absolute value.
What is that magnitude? 74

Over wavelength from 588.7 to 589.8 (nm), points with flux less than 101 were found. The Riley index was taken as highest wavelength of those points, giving 589.458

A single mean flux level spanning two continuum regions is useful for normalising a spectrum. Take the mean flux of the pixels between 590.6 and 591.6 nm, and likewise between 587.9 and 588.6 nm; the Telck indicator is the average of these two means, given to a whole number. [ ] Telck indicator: 122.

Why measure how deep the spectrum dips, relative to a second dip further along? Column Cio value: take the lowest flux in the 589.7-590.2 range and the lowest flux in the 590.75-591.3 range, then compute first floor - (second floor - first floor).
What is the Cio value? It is 100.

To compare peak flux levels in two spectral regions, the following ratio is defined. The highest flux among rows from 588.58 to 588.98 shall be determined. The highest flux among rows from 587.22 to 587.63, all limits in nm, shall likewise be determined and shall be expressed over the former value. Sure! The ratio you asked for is 1.4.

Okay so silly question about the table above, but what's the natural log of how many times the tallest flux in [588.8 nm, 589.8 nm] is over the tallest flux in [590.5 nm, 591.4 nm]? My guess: -0.15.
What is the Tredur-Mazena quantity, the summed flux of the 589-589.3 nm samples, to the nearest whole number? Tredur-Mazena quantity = 152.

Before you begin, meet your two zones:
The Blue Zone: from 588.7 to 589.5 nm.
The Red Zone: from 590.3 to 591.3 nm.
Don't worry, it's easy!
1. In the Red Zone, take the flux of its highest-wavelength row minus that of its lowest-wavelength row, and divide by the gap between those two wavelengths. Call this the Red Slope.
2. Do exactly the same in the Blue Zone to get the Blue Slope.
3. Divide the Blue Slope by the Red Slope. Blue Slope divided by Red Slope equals -1.5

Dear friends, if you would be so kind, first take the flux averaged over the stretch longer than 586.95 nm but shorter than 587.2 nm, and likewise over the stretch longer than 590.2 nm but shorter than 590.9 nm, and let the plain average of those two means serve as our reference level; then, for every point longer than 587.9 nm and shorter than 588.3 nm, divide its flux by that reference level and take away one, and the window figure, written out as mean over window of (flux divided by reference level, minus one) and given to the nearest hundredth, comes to 0.09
